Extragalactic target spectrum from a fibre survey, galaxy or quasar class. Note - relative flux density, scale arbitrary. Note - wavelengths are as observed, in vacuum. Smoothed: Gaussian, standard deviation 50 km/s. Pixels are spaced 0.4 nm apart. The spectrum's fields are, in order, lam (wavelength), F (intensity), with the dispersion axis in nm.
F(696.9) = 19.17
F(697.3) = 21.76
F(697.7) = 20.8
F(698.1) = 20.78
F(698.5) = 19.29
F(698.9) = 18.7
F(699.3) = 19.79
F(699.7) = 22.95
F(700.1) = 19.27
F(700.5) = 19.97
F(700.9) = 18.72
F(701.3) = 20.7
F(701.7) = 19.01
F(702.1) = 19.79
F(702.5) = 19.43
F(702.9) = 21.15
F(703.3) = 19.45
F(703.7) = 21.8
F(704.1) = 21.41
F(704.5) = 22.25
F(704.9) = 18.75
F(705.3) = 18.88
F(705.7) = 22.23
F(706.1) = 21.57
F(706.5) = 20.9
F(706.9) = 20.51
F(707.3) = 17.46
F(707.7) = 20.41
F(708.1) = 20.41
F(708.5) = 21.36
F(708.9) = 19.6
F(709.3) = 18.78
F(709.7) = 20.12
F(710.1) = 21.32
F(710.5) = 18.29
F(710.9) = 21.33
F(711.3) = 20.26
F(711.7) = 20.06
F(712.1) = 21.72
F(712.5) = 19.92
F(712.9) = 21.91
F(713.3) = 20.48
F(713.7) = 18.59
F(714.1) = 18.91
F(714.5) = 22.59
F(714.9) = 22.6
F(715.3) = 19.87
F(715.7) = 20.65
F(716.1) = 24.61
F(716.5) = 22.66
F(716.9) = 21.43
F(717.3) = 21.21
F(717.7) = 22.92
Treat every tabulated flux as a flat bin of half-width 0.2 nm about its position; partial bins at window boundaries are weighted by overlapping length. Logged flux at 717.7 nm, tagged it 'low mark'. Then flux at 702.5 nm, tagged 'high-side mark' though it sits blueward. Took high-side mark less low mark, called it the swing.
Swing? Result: -3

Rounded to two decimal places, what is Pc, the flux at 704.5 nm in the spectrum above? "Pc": 22.25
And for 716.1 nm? 24.61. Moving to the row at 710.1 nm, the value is 21.32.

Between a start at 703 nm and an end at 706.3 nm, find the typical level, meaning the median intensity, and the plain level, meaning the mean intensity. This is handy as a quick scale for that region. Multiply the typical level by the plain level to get 447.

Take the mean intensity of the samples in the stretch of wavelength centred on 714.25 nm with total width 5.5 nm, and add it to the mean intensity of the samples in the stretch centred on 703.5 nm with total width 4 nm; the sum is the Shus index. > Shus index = 41.3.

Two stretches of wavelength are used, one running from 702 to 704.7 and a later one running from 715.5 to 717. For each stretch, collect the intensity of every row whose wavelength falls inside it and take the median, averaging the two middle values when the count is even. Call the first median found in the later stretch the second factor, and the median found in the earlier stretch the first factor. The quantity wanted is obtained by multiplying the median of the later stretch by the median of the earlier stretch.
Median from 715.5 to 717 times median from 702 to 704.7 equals 466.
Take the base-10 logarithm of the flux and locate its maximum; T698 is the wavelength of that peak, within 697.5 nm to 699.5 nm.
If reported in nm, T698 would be 697.7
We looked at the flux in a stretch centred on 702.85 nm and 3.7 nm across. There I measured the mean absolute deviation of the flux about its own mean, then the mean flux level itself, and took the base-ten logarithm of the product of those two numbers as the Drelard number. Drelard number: 1.32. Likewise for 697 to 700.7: 1.34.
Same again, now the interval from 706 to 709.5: 1.30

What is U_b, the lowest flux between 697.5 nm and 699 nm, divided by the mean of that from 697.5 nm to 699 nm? 0.94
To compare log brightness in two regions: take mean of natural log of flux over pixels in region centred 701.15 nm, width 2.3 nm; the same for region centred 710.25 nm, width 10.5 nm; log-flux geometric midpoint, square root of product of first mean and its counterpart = 2.99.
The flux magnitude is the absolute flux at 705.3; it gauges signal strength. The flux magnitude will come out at 18.9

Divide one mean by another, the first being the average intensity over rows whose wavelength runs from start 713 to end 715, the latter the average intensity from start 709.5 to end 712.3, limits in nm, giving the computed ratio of 1.01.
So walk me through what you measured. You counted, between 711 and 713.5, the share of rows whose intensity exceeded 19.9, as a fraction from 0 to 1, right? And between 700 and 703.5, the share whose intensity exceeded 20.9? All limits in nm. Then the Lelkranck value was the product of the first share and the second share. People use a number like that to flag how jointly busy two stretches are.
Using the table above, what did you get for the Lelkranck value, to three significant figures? 0.111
